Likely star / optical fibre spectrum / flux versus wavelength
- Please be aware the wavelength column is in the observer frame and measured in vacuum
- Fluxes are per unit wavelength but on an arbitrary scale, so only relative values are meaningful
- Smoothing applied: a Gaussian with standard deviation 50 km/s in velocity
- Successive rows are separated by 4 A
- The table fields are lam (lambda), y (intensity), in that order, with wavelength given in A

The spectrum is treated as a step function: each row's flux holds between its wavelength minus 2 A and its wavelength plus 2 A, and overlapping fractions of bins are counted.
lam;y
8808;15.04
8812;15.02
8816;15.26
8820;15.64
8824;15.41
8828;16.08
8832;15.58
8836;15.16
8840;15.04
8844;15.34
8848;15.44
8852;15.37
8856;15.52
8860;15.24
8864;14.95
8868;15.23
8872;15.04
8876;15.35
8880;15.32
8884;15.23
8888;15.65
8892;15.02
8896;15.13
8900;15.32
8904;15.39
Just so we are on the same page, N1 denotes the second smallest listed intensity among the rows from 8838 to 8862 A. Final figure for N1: 15.24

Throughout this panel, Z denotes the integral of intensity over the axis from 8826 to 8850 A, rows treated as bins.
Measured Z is 371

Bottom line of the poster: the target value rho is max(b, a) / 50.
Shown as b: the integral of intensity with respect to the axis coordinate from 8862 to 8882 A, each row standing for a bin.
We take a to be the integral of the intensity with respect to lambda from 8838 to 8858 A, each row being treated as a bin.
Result 6.14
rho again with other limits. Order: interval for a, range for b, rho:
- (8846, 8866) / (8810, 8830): 6.19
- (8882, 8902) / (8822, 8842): 6.18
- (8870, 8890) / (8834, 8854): 6.13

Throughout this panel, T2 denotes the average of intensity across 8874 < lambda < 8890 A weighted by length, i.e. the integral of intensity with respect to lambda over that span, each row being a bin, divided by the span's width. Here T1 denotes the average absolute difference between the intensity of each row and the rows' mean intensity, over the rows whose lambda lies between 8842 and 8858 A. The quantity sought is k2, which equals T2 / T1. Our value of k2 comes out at 246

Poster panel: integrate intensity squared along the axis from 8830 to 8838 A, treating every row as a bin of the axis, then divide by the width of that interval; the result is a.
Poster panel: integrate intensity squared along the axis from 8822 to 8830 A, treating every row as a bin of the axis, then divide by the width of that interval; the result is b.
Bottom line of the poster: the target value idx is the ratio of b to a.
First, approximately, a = 236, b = 248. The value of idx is 1.05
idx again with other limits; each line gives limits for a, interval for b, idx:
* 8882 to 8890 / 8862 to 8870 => 0.96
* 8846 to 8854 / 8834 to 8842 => 0.96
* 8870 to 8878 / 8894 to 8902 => 1.00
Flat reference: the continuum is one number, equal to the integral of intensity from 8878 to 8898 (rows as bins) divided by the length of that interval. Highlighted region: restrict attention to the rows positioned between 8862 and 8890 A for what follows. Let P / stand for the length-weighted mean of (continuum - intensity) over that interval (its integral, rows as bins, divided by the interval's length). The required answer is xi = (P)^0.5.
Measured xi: 0.13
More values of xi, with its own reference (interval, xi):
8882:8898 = 0.11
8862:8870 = 0.42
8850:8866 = 0.00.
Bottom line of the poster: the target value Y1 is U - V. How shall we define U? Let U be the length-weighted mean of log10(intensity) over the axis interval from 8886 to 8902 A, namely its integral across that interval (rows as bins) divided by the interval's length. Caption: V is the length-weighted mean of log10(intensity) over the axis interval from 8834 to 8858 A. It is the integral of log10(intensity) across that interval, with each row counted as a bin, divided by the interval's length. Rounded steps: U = 1.184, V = 1.18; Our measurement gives -0.0009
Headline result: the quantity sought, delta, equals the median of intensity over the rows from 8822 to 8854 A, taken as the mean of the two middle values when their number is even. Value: 15.4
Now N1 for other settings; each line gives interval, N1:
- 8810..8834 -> 15.26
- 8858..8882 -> 15.04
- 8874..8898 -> 15.13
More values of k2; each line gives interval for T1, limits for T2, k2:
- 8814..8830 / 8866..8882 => 58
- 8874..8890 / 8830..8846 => 116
